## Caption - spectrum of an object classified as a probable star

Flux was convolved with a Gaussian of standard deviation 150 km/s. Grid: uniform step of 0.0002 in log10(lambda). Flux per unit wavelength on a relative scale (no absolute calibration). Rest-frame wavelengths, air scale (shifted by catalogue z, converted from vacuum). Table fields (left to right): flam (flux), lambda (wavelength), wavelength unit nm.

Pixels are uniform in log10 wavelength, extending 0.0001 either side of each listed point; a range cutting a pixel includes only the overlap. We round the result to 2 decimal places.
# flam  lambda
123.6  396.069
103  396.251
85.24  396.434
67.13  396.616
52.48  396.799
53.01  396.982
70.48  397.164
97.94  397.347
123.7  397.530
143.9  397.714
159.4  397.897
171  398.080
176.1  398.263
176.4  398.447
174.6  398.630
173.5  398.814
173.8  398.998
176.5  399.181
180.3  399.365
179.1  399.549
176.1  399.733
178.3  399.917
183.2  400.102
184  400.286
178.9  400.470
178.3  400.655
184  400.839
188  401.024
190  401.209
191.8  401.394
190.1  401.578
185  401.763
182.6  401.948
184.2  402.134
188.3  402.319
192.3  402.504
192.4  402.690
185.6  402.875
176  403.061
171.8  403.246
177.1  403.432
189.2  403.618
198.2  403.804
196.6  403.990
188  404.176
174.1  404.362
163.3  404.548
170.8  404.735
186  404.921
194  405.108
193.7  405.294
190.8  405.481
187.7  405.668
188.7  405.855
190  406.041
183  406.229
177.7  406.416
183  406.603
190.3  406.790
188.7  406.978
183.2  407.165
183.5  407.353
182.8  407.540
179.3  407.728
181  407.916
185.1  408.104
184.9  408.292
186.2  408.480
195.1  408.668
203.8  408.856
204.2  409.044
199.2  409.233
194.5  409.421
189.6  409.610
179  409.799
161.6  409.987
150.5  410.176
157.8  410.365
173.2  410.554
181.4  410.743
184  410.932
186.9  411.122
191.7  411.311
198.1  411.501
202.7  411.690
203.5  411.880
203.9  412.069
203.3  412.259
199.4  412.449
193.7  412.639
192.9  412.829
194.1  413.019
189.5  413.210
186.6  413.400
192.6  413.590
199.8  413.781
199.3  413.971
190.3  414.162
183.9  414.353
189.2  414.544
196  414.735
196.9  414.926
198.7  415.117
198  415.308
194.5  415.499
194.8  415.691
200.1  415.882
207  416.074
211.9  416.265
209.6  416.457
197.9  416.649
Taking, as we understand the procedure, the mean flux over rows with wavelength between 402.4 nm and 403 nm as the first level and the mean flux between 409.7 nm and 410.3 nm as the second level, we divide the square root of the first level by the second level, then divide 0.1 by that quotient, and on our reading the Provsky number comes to 1.19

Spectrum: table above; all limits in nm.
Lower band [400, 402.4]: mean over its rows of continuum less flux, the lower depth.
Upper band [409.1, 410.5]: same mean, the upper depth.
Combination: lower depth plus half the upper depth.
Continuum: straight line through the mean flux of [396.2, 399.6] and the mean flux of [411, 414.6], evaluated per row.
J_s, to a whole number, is -35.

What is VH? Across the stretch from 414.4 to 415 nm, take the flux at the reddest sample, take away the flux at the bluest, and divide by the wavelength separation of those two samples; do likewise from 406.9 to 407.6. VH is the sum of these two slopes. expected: 10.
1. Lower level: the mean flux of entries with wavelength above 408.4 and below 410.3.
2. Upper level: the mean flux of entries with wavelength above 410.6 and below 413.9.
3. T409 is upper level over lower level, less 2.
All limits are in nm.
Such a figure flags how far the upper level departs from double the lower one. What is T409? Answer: -0.96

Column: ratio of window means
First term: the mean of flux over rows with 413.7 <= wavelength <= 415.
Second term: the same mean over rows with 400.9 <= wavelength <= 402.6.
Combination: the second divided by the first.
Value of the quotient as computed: 0.97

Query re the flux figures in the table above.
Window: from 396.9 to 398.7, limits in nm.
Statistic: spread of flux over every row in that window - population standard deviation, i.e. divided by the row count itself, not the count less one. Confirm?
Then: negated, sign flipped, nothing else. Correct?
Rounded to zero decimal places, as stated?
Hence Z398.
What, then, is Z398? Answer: -44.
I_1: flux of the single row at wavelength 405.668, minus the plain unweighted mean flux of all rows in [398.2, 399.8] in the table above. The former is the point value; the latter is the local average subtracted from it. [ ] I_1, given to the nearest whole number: 11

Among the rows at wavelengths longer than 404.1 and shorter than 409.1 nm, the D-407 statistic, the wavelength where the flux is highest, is 409.044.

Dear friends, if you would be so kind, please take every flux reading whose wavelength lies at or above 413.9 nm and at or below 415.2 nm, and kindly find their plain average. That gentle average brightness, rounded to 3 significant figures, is 193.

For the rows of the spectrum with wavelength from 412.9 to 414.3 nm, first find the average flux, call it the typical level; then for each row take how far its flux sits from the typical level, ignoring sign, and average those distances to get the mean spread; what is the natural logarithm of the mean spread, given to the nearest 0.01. 1.36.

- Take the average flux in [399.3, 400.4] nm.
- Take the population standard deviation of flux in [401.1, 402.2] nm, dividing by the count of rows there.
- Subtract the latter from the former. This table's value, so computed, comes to 177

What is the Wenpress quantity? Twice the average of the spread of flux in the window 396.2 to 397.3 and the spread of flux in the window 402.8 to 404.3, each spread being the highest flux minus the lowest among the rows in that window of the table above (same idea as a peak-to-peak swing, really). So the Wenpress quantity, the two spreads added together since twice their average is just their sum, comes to 77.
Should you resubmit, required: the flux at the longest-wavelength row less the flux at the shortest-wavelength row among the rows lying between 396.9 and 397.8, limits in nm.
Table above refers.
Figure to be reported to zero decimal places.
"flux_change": 91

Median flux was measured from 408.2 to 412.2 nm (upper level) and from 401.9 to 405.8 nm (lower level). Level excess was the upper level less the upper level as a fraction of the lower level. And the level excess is 189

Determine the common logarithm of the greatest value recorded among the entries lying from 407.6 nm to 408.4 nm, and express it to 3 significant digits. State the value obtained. 2.27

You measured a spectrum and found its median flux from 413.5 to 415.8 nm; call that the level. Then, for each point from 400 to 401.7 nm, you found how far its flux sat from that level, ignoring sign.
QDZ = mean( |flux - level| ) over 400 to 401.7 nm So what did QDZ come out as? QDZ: 10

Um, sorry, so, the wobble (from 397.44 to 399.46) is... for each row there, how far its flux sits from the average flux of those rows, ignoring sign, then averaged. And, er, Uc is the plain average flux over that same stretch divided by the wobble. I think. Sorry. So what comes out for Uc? 13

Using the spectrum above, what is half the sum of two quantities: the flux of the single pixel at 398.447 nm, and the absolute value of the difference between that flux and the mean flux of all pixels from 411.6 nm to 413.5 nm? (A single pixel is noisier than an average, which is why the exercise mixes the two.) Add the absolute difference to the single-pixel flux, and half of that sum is 98.5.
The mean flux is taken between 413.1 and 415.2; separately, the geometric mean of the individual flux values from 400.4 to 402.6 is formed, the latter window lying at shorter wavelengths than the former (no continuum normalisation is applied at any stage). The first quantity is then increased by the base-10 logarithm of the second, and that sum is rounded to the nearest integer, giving 195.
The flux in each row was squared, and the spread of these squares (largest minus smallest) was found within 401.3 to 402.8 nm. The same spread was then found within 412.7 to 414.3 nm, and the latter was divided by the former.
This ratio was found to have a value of 1.4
